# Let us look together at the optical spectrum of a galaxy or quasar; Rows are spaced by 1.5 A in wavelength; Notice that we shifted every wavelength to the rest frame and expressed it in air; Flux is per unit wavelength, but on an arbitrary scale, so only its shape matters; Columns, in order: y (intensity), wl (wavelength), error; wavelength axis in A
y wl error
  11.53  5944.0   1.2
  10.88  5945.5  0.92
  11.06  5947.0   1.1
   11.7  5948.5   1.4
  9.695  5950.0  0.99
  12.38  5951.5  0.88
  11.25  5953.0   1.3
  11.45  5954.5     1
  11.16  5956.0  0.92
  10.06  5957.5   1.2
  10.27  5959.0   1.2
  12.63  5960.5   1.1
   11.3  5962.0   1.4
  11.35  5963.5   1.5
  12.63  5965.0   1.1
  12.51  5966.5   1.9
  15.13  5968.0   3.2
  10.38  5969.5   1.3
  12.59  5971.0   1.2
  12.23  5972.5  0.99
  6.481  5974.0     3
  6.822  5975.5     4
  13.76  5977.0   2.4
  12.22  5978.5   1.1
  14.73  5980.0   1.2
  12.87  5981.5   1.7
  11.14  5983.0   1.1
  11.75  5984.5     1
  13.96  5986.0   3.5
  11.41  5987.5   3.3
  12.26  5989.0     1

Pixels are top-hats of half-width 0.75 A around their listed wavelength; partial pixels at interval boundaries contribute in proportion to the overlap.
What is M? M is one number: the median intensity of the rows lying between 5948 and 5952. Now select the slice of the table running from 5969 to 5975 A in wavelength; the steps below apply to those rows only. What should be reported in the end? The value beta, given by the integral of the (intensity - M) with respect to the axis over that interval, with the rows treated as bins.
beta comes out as -9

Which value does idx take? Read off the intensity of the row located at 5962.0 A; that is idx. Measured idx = 11.3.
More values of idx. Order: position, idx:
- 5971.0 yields 12.59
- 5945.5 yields 10.88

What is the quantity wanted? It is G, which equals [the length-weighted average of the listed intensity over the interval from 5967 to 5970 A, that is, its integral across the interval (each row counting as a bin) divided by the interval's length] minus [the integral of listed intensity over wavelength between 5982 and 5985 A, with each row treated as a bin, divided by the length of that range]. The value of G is 1.4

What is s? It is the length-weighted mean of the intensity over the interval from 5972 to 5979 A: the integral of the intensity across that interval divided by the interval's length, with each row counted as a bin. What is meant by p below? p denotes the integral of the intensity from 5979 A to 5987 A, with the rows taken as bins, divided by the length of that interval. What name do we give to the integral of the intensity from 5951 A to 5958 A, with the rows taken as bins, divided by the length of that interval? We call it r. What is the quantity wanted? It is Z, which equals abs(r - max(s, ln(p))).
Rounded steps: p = 12.8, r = 11.3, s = 10.2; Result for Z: 1.1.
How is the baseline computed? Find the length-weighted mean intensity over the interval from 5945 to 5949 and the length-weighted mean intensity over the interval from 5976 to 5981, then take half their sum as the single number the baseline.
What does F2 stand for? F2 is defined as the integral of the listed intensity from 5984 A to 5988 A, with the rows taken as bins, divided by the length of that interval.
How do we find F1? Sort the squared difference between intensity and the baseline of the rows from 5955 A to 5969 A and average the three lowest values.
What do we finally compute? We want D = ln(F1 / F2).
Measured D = -4.4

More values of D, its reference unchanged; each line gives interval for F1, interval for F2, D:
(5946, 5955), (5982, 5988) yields -3.8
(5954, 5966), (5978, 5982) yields -3.8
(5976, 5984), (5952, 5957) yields -3.1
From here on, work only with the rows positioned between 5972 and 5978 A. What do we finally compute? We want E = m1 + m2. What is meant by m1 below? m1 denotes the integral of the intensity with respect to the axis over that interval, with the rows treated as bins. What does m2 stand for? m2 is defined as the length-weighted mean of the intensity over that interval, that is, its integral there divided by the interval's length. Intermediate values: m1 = 58.9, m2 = 9.8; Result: 69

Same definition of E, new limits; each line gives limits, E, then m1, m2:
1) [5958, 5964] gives 79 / 68.0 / 11.3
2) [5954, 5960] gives 75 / 64.7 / 10.8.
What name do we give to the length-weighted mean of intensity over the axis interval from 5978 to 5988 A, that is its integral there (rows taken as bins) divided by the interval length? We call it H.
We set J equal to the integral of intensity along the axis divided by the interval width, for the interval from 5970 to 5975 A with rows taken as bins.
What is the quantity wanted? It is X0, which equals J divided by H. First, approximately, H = 12.6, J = 10.3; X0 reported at 0.81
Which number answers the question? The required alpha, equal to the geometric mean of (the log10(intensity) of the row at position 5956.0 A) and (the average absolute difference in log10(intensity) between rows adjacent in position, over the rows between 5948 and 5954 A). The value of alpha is 0.283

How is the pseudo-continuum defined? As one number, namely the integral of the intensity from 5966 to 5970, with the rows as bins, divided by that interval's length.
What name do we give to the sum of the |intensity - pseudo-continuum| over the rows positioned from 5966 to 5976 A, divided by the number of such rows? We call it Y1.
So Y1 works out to 2.61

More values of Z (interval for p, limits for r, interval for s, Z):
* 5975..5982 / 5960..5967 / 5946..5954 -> 0.8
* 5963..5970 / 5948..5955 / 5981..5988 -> 1.0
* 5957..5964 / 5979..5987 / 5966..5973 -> 0.2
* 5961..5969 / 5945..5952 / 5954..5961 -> 0.1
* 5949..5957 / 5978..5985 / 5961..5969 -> 0.1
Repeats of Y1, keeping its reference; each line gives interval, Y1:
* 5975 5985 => 1.75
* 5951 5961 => 1.51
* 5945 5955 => 1.62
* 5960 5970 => 1.21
